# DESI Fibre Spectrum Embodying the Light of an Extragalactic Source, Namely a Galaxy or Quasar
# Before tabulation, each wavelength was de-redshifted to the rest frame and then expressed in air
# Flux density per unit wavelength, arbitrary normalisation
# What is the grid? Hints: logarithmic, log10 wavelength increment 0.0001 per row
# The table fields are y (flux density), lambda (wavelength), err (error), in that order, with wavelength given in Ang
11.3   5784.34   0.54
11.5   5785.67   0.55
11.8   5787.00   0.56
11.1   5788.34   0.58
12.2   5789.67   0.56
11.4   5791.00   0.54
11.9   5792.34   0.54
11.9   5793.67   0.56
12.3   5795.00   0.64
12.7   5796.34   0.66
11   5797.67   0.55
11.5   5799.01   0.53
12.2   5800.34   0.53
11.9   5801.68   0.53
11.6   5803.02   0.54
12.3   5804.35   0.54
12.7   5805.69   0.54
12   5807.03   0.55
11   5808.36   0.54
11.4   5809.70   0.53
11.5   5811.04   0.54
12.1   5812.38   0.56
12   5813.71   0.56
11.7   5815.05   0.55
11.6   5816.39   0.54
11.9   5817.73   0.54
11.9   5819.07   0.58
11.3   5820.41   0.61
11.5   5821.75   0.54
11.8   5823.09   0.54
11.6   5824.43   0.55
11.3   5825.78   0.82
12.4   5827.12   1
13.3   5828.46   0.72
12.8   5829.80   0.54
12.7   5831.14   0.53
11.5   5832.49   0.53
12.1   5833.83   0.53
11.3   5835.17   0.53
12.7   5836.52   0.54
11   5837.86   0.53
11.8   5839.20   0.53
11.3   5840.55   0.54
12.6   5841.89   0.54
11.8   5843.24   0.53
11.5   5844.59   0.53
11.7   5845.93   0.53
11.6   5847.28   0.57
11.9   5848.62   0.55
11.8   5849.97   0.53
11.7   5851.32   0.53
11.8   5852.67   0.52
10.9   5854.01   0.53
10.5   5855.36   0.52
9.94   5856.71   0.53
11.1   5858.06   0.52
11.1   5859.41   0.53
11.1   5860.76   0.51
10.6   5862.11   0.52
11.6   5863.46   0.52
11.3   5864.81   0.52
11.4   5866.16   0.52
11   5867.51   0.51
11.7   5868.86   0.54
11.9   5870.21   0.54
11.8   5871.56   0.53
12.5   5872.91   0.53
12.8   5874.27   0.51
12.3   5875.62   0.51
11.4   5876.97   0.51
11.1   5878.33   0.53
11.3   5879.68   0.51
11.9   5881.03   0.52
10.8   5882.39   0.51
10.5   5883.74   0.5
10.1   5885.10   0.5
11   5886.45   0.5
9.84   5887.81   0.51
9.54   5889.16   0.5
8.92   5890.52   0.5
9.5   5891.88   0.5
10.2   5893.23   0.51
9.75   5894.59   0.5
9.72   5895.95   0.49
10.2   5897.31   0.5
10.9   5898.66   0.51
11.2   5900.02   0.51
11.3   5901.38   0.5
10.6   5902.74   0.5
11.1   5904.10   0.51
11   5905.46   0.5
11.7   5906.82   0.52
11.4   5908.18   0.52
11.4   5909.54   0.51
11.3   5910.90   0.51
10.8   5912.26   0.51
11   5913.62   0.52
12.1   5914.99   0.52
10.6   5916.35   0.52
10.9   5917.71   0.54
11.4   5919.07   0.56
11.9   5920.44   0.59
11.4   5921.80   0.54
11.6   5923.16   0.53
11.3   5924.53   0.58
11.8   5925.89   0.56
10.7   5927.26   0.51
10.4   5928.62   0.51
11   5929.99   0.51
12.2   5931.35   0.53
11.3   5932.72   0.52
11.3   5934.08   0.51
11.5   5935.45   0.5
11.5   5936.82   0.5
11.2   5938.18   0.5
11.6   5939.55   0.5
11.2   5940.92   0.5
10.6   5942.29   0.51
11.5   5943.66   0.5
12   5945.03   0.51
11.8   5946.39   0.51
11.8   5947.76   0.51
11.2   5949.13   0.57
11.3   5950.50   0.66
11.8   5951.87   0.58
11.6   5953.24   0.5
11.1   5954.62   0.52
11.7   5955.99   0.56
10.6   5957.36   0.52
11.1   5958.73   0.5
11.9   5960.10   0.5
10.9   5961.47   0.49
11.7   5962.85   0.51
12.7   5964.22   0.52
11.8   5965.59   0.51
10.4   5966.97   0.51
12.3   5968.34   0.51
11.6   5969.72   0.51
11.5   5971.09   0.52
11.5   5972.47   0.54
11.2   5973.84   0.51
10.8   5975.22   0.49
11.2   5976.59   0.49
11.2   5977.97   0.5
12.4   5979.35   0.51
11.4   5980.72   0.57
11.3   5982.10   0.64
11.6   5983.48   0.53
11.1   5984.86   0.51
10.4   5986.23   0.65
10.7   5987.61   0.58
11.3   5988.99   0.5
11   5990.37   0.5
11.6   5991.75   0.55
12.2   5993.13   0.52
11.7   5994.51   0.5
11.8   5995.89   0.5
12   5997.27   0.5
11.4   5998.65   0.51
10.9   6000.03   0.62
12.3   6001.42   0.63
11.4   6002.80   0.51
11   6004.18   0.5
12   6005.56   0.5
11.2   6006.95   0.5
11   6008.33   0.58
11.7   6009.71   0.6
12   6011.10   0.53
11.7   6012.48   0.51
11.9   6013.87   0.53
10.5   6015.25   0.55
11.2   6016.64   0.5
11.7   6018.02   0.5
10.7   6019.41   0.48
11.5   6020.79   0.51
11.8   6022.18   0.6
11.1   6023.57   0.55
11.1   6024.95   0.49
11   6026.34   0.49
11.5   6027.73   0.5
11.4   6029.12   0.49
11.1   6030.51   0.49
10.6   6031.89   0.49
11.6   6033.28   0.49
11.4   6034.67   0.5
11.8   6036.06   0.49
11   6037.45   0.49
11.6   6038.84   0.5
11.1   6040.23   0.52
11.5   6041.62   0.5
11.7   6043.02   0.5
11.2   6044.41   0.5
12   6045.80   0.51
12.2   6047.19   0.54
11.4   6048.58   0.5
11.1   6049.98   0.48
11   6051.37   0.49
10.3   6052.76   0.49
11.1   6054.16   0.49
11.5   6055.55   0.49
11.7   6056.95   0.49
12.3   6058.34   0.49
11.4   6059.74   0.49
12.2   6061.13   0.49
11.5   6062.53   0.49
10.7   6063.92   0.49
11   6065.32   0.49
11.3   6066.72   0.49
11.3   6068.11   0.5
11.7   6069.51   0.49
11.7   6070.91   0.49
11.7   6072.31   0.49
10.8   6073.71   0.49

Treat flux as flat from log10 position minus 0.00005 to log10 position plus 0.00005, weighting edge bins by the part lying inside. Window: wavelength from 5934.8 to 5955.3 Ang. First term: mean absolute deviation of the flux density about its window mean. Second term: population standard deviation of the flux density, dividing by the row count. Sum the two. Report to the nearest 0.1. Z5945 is 0.6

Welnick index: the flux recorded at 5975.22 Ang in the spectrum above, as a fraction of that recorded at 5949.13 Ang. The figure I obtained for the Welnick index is 0.96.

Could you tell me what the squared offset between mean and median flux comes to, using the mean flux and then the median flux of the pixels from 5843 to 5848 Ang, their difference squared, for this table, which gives 0.000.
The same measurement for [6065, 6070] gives 0.001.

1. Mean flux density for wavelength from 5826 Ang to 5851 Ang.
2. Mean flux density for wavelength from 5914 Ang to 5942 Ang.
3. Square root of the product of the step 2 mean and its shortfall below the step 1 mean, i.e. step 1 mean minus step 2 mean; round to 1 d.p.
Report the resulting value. 2.7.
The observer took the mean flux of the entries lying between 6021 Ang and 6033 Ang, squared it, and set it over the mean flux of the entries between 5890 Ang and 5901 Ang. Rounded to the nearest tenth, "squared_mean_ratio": 12.5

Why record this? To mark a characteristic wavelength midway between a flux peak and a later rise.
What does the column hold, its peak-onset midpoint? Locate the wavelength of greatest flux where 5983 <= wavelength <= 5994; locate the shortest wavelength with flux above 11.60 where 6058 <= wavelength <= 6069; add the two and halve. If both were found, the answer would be 6025.7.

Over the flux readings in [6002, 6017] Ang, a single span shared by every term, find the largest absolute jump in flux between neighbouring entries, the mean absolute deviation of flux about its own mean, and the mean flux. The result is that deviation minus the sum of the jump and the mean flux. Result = -12.4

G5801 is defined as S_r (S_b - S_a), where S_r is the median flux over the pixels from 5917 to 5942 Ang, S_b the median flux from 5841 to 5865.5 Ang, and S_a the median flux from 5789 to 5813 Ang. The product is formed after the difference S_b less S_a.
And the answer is -4.0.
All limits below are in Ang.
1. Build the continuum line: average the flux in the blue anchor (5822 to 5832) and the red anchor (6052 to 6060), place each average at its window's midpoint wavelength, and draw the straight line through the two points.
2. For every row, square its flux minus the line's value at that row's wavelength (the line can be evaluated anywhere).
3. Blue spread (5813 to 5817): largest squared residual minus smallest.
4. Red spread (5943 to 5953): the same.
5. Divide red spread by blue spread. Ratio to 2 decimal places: 0.89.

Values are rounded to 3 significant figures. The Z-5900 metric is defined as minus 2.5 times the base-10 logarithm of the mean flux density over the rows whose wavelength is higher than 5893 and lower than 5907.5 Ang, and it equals -2.57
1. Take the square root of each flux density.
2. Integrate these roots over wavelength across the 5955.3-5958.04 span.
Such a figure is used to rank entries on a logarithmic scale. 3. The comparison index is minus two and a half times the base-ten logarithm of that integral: -2.404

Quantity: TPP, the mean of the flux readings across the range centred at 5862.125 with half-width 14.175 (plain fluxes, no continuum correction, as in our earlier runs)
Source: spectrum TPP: 11.5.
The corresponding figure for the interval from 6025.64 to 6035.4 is 11.2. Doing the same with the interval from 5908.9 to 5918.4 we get 11.2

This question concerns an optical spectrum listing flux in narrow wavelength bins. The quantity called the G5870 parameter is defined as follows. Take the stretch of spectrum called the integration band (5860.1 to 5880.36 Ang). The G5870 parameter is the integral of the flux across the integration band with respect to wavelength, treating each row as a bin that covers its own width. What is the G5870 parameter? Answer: 235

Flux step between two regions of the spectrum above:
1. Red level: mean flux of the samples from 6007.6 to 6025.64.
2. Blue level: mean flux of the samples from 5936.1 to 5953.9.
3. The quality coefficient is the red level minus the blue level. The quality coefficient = -0.09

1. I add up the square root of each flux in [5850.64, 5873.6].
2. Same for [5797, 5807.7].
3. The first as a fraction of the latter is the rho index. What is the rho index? 2.1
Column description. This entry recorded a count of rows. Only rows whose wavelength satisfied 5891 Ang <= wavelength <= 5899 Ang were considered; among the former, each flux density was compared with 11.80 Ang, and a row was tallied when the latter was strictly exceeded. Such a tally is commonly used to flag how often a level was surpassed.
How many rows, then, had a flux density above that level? 0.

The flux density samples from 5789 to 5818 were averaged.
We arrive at 11.9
